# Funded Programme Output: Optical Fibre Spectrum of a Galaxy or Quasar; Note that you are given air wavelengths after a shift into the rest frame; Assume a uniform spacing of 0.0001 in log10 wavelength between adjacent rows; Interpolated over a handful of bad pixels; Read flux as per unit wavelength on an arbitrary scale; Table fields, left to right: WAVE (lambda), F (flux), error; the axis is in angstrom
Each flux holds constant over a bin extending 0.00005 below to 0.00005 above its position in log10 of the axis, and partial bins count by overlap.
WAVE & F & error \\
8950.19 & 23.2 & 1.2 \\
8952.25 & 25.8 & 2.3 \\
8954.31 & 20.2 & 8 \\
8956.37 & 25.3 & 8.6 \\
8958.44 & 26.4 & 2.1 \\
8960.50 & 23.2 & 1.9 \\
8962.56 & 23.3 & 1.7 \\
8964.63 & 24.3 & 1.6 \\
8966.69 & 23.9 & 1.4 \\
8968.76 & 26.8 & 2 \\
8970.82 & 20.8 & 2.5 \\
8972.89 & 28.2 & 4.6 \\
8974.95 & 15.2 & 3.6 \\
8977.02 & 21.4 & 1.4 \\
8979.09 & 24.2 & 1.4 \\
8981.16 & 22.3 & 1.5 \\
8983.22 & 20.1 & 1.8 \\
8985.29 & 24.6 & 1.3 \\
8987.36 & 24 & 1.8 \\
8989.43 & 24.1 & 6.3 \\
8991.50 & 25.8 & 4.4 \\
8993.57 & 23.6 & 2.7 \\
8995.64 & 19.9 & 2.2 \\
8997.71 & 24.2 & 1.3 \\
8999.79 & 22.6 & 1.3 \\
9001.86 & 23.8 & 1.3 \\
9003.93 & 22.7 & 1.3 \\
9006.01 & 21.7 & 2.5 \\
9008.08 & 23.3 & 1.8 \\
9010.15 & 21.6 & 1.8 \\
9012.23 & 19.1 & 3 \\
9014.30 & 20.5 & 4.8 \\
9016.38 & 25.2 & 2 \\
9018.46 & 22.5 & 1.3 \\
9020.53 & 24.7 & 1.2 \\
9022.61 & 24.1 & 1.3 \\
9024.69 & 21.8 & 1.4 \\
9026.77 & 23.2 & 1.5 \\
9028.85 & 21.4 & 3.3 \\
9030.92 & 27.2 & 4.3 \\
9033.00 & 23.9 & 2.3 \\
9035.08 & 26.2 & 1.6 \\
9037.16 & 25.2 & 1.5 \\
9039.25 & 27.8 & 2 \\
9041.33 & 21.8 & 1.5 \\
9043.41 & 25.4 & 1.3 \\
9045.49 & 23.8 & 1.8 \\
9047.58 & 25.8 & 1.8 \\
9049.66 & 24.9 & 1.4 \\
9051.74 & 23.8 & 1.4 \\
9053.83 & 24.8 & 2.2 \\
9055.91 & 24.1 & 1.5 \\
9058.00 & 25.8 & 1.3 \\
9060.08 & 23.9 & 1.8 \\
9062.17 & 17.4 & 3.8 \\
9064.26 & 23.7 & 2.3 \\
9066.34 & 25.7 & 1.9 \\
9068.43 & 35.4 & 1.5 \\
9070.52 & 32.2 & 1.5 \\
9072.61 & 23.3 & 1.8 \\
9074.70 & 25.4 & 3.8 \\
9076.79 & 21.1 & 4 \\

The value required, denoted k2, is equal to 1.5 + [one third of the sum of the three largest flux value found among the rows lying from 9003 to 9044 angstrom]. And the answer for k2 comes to 28.6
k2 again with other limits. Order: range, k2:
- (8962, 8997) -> 28.4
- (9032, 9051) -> 28.1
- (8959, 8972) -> 26.5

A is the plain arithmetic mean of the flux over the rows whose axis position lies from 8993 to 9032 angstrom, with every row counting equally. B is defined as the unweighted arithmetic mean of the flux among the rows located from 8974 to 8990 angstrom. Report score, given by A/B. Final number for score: 1.037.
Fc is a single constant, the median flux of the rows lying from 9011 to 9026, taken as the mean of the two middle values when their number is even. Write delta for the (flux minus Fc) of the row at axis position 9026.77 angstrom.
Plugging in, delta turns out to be 0.7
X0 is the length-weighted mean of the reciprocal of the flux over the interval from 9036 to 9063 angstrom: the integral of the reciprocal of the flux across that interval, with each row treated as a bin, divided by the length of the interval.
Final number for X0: 0.0417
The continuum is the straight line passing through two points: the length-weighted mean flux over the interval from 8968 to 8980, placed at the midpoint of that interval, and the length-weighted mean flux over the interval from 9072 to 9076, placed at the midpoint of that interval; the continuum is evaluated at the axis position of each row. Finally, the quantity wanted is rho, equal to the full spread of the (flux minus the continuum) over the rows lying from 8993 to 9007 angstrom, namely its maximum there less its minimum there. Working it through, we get 4.3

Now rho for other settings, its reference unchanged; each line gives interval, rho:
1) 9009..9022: 6.0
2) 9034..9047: 6.0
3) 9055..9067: 8.5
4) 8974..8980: 8.9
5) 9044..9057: 2.1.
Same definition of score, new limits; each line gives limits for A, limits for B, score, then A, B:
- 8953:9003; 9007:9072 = 0.953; 23.3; 24.4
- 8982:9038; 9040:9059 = 0.949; 23.2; 24.5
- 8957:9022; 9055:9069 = 0.916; 23.0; 25.1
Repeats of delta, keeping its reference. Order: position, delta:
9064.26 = 1.2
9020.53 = 2.2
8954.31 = -2.3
